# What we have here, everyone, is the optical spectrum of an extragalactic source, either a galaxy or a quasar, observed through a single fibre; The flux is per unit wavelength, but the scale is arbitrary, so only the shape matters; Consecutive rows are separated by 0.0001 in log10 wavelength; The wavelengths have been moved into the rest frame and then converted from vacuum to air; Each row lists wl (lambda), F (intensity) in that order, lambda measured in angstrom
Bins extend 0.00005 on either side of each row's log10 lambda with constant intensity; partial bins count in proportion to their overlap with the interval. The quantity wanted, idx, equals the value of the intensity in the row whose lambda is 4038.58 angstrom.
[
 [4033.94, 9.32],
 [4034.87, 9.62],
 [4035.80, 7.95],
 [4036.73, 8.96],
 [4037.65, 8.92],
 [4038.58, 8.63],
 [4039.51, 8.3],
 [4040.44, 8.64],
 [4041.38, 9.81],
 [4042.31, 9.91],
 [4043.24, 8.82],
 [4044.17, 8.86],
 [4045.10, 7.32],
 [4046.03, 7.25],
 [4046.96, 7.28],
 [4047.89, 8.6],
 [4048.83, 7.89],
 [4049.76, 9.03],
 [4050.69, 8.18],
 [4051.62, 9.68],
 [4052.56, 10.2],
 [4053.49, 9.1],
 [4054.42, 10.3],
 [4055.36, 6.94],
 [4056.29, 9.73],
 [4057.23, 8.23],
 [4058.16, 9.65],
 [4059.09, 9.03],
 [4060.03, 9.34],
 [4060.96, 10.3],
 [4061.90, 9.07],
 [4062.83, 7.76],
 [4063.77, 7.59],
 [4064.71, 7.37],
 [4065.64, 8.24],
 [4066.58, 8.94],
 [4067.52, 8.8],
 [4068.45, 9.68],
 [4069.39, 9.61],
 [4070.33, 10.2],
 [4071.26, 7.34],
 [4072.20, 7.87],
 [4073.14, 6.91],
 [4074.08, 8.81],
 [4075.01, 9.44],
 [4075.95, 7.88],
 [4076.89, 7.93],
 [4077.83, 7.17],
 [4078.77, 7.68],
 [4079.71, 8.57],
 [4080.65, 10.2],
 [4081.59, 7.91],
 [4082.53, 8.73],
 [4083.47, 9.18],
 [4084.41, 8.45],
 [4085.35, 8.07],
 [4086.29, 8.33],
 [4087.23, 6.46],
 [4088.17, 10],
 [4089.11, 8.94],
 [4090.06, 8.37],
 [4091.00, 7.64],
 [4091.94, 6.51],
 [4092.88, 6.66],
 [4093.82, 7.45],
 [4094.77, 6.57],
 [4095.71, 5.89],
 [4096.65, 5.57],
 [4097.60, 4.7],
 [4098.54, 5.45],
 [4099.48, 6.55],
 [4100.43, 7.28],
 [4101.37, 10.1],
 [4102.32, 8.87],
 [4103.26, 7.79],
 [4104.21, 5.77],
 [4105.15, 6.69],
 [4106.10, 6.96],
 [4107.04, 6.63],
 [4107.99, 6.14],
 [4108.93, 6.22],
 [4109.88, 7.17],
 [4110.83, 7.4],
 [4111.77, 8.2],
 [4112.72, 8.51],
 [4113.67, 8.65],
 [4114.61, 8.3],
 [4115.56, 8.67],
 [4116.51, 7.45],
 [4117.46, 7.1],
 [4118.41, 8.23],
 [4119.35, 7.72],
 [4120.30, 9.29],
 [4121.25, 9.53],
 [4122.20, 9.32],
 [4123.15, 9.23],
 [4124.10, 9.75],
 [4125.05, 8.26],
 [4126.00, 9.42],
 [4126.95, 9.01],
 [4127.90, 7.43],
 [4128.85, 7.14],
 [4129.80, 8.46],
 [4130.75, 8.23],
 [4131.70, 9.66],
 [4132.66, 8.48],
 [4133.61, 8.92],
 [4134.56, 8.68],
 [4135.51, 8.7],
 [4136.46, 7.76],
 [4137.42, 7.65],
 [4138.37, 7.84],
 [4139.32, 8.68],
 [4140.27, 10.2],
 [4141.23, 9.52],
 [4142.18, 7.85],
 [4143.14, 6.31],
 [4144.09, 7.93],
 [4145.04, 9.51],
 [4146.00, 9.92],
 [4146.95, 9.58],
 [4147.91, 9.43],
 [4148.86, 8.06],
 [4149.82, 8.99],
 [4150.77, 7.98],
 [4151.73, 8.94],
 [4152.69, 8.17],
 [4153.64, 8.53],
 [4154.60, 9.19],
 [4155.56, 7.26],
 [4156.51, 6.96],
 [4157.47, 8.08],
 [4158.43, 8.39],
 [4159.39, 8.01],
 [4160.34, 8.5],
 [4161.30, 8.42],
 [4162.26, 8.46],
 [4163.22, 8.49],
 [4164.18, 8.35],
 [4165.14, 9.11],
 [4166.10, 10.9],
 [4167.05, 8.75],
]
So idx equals 8.63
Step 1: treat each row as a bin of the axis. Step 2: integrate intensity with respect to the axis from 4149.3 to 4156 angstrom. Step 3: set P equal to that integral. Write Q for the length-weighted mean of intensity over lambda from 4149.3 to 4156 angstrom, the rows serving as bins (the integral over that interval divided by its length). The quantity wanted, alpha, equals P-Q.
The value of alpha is 48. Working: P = 56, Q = 8.4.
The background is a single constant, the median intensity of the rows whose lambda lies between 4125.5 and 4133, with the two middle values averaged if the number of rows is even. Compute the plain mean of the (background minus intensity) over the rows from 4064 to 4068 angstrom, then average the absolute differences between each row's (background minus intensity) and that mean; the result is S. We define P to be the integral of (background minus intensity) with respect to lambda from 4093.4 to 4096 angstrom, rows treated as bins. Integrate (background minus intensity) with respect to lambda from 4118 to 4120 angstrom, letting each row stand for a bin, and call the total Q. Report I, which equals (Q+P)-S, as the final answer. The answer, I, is 4.9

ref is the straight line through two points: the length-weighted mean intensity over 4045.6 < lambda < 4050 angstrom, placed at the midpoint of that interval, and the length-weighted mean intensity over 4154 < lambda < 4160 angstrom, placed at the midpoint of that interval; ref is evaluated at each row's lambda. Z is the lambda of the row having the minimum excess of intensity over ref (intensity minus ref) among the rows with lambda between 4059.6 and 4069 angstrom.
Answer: 4064.71 angstrom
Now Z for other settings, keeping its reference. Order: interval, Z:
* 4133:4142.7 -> 4137.42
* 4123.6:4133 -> 4128.85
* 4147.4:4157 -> 4156.51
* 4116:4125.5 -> 4117.46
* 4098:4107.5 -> 4098.54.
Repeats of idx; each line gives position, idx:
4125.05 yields 8.26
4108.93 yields 6.22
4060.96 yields 10.3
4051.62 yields 9.68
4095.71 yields 5.89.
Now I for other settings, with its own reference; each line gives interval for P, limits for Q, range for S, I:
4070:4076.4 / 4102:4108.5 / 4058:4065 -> 10.2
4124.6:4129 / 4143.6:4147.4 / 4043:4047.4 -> -3.0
